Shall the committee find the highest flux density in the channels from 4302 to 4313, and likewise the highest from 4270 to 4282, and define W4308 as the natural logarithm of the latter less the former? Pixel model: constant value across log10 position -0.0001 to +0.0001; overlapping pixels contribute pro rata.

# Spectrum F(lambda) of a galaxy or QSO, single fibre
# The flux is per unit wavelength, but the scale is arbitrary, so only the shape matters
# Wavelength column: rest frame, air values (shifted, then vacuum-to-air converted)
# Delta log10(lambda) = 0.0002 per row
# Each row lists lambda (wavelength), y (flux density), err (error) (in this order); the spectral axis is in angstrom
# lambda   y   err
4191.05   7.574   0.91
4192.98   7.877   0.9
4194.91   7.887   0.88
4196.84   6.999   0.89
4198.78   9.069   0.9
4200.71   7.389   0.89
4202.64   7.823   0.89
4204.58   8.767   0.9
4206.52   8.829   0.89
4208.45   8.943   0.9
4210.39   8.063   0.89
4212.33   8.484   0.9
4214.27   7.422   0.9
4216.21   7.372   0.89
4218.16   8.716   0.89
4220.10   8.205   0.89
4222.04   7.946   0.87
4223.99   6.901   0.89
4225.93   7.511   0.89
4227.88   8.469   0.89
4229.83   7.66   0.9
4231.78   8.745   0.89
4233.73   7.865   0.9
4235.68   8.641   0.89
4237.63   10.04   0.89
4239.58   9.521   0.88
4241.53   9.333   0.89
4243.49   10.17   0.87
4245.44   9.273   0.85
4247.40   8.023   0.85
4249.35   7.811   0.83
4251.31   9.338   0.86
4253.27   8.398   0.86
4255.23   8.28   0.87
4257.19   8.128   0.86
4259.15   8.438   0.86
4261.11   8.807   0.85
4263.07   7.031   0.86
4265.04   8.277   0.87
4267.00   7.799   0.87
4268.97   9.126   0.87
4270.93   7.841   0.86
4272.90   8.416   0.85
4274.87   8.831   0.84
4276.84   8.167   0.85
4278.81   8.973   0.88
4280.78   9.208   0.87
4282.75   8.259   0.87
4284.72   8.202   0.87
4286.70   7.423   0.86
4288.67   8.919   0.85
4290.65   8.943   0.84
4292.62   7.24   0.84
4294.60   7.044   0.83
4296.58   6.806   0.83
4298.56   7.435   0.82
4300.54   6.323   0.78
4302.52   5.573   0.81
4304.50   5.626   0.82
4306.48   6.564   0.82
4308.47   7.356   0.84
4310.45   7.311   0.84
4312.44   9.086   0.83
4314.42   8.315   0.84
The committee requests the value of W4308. -2.1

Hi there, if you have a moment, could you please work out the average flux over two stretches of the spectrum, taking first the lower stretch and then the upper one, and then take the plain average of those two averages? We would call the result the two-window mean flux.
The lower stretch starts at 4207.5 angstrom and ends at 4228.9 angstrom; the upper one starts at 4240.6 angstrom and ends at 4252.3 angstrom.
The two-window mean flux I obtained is 8.5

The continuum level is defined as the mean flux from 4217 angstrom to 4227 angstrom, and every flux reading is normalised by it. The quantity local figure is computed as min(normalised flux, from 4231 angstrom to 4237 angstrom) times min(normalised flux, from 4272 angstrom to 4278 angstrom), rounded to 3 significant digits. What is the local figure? 1.04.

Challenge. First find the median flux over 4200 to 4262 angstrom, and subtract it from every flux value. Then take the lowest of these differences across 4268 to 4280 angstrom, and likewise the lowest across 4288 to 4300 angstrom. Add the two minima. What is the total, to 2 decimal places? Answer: -2.19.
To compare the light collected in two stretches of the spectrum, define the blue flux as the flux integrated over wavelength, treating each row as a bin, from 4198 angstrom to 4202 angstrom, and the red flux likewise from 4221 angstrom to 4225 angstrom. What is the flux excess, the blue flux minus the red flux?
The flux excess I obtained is 3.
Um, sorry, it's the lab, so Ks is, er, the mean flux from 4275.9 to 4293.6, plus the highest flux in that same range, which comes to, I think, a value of 17.6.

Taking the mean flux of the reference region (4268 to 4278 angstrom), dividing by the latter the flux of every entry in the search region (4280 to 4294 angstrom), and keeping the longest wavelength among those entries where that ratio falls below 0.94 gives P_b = 4292.62 angstrom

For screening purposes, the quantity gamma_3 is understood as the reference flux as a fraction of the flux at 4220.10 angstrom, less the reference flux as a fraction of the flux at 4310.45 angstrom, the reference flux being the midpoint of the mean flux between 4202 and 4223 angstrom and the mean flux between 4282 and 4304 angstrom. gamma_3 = -0.12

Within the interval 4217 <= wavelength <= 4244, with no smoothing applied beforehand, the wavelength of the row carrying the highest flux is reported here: 4243.49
